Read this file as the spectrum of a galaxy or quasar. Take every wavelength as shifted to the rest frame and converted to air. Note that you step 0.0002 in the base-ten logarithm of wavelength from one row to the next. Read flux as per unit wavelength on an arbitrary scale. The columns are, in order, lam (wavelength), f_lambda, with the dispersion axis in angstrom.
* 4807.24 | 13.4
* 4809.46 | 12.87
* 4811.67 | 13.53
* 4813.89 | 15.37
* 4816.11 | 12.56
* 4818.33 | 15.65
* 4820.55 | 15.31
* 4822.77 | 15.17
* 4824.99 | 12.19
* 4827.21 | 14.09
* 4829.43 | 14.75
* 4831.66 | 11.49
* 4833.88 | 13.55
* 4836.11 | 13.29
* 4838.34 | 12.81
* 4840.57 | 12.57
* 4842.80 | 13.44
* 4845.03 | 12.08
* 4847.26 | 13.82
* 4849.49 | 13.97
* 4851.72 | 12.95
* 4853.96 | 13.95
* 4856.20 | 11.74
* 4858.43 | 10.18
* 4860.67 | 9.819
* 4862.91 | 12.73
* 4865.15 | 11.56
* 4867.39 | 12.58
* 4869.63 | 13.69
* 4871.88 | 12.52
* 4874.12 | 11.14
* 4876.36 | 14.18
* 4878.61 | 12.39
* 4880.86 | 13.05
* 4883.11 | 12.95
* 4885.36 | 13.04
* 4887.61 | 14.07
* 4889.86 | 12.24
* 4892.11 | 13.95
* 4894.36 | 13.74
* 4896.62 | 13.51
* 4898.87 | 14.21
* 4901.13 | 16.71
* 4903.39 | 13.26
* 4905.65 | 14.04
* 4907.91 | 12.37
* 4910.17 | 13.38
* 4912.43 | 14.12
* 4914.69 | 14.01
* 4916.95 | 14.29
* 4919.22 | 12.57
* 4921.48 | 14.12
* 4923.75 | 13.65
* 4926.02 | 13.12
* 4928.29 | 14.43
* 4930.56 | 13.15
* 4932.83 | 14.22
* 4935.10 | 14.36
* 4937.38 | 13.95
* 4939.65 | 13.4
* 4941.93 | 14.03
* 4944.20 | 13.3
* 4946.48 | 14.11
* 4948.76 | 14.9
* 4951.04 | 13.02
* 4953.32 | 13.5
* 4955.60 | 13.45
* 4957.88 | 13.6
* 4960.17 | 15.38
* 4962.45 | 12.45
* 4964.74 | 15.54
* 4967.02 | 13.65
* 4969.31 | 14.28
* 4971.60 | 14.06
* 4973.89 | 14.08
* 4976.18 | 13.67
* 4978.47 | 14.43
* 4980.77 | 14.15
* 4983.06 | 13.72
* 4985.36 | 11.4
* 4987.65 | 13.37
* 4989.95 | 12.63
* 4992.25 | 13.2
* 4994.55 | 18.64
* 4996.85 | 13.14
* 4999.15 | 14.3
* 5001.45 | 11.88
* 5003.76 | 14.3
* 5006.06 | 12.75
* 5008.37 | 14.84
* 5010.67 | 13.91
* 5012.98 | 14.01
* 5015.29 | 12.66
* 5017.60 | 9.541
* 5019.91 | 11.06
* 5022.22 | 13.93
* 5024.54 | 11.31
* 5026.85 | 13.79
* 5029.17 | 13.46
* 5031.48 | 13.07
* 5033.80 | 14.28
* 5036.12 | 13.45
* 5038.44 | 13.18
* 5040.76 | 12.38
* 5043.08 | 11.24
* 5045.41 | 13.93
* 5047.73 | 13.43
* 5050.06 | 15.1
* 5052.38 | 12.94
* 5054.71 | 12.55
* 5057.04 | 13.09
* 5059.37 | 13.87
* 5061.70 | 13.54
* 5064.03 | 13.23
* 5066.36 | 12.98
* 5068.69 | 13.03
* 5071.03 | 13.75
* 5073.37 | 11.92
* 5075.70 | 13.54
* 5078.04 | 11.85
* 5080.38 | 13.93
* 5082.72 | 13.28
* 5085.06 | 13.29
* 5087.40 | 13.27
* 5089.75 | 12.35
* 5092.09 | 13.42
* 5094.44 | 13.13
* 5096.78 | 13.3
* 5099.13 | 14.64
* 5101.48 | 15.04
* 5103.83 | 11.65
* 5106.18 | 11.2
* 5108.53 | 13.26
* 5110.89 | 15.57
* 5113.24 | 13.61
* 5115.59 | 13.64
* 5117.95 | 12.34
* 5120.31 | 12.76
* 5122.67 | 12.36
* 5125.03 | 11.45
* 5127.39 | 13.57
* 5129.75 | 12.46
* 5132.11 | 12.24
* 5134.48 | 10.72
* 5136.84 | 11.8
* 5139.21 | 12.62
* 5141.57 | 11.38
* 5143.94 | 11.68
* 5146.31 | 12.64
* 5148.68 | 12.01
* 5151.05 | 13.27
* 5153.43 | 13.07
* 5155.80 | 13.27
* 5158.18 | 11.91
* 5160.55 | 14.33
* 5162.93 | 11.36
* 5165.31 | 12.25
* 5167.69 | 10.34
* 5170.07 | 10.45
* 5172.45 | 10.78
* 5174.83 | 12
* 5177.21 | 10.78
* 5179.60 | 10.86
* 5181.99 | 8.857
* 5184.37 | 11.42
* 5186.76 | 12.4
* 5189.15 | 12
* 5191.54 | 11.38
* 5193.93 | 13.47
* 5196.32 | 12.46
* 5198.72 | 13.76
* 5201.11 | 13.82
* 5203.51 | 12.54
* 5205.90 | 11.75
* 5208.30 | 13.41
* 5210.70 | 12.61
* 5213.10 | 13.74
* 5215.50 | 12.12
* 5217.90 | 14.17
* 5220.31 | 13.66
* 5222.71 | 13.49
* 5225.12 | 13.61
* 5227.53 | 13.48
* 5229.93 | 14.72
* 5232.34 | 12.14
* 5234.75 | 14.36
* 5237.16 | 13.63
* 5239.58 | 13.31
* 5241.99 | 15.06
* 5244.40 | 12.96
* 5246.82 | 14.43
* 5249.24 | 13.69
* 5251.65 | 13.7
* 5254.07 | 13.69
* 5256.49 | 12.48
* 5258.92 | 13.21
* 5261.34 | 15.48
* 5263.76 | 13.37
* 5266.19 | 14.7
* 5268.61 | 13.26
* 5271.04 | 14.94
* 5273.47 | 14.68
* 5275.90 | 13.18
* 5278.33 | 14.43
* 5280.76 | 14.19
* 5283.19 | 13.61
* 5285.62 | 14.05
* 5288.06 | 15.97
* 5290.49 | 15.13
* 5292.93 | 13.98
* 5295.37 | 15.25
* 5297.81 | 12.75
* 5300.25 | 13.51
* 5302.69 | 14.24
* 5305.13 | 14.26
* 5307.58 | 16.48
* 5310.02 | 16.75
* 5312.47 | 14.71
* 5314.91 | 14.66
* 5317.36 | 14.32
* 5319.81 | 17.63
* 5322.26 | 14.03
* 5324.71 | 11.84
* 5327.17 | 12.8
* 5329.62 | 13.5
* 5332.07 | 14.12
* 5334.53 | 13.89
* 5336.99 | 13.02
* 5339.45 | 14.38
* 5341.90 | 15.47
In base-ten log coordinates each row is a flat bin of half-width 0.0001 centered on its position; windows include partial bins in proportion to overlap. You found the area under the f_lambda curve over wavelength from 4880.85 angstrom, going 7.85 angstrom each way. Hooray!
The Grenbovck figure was 204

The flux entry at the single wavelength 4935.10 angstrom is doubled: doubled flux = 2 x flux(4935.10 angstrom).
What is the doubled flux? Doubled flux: 28.7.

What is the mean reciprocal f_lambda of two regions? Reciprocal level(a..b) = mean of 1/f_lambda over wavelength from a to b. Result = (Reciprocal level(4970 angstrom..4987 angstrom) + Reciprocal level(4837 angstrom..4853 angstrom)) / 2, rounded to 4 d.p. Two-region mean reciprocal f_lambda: 0.0751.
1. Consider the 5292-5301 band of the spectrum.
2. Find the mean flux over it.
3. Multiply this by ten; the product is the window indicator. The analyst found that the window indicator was 139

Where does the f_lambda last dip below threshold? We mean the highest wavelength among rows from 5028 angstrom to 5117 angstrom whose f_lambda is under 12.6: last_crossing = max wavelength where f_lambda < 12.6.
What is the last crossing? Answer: 5106.18 angstrom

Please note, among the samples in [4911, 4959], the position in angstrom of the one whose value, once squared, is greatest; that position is 4948.76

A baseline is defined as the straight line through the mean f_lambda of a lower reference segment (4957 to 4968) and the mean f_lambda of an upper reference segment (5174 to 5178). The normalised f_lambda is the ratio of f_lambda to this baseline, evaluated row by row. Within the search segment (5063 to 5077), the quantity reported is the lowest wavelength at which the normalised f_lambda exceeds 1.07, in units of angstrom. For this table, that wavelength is 5071.03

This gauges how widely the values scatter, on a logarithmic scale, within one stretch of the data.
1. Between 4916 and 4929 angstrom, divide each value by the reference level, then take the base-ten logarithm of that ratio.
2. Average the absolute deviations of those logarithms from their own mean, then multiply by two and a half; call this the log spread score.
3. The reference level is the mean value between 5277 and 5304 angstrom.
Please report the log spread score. 0.047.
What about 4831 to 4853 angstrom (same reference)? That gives 0.052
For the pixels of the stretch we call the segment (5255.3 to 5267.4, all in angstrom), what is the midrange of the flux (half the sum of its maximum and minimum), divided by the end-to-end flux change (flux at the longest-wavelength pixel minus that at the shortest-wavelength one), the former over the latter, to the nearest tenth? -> 6.3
